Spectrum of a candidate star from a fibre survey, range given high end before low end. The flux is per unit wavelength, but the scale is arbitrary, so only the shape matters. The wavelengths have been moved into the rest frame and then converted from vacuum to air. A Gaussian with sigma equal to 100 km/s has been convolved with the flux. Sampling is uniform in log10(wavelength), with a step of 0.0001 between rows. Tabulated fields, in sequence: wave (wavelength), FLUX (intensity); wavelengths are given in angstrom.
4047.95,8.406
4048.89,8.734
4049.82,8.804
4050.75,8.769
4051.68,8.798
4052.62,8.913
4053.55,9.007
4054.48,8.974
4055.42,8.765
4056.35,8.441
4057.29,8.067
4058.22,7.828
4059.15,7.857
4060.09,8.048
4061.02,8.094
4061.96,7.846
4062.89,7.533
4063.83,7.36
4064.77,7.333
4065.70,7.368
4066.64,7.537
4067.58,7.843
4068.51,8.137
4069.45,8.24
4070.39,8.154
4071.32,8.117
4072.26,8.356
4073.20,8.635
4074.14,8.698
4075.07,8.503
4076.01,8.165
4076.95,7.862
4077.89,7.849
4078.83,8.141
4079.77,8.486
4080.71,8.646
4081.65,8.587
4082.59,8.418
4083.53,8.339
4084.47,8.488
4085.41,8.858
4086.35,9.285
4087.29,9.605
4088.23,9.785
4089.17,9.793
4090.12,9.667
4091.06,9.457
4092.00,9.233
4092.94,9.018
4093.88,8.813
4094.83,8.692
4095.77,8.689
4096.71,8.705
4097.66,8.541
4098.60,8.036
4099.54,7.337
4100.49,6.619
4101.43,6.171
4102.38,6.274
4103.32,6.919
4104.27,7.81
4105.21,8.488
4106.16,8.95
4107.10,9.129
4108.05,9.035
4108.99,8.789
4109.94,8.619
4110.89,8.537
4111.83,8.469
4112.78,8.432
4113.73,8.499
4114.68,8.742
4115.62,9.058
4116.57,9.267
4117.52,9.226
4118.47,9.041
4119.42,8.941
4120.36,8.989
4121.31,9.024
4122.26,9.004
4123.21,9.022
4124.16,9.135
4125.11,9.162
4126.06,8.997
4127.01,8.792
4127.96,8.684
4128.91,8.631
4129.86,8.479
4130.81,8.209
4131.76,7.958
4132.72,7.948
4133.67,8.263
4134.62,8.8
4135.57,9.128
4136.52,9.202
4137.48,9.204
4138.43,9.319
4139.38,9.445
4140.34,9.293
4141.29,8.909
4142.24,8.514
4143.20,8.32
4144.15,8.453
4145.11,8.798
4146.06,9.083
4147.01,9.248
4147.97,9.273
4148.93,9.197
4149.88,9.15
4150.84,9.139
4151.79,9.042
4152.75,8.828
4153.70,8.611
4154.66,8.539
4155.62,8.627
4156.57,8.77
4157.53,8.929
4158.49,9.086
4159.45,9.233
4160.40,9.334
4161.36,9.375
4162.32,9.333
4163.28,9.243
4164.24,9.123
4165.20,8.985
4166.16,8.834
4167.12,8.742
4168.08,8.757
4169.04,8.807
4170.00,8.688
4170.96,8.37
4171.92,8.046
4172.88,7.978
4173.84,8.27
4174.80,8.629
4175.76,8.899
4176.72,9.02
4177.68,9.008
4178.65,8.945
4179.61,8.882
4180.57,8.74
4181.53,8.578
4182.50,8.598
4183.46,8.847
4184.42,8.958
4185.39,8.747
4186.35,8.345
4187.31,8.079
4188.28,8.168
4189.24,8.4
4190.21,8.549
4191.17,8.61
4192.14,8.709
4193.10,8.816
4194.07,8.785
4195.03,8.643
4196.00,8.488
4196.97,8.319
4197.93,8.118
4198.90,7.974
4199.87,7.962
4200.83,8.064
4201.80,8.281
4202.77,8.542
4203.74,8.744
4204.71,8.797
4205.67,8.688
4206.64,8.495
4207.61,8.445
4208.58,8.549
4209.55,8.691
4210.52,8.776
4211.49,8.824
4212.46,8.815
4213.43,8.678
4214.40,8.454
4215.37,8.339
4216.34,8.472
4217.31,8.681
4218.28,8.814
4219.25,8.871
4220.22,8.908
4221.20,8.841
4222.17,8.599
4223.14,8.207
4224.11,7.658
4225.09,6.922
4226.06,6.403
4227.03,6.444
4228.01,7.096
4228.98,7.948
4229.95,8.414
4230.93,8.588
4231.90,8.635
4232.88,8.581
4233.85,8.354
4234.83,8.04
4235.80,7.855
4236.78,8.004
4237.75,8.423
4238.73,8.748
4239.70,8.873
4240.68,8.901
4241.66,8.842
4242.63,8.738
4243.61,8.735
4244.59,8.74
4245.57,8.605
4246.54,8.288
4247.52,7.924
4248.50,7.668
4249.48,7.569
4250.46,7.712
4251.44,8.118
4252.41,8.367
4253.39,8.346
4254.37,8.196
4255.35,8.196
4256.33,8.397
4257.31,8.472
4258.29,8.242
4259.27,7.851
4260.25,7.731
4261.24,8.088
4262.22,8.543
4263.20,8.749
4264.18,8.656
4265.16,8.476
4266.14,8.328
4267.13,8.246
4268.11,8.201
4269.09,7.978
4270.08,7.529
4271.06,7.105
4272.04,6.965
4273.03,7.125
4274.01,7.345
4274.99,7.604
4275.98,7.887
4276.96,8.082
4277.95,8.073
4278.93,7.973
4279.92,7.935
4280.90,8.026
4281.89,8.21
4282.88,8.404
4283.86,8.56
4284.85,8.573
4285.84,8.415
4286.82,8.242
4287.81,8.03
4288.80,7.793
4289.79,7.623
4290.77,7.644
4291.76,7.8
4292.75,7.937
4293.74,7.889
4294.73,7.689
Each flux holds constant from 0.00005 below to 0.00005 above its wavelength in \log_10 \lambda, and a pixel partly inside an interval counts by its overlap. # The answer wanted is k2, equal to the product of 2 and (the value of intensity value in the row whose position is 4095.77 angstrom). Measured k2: 17.4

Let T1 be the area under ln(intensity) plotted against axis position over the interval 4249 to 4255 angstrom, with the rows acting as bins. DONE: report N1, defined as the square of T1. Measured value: 157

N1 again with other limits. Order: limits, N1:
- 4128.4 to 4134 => 139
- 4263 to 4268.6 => 143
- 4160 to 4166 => 177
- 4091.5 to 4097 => 144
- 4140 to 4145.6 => 147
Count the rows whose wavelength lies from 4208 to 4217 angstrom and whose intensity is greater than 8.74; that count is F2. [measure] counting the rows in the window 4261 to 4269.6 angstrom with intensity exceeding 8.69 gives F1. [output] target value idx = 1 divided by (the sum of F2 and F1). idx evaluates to 0.25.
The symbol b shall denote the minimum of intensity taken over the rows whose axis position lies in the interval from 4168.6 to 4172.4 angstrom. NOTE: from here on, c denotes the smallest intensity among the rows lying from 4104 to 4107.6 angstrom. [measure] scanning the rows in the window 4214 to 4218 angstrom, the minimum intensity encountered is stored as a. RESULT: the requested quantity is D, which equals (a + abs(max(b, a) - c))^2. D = 79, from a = 8.339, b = 8.046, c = 7.81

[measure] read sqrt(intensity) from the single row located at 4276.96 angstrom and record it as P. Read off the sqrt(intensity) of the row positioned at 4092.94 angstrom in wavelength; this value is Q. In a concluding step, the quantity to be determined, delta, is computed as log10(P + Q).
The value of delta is 0.767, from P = 2.84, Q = 3.00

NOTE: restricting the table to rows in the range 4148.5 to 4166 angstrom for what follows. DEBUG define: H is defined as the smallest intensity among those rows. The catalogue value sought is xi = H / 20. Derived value 0.43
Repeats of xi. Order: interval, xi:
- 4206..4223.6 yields 0.41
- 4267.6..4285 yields 0.35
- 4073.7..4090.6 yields 0.39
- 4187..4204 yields 0.40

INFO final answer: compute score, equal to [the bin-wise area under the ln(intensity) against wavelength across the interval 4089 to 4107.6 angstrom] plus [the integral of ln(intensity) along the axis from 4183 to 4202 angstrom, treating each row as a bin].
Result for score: 79.7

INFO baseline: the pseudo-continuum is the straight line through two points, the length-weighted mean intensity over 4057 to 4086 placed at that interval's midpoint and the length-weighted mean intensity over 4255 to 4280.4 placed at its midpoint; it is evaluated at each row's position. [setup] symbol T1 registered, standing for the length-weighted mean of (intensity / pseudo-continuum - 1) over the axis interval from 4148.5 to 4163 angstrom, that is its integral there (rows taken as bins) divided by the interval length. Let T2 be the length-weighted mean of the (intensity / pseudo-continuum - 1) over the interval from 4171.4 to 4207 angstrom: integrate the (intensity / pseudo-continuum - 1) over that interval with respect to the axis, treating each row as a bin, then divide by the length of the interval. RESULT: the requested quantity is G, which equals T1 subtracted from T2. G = -0.06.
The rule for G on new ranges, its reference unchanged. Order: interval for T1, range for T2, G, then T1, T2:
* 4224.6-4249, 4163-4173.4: 0.06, 0.02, 0.08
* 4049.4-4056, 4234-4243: -0.03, 0.09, 0.06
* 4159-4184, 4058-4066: -0.15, 0.10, -0.05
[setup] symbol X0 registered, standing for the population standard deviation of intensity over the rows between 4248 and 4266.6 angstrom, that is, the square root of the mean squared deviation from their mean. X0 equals 0.34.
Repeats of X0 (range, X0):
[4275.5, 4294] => 0.27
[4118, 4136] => 0.38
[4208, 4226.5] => 0.67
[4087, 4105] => 1.17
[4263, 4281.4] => 0.50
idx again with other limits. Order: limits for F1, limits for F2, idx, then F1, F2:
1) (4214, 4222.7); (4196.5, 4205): 0.17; 4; 2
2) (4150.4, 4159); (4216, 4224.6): 0.10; 6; 4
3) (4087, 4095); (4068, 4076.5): 0.11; 9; 0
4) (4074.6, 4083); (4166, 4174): 0.25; 0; 4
